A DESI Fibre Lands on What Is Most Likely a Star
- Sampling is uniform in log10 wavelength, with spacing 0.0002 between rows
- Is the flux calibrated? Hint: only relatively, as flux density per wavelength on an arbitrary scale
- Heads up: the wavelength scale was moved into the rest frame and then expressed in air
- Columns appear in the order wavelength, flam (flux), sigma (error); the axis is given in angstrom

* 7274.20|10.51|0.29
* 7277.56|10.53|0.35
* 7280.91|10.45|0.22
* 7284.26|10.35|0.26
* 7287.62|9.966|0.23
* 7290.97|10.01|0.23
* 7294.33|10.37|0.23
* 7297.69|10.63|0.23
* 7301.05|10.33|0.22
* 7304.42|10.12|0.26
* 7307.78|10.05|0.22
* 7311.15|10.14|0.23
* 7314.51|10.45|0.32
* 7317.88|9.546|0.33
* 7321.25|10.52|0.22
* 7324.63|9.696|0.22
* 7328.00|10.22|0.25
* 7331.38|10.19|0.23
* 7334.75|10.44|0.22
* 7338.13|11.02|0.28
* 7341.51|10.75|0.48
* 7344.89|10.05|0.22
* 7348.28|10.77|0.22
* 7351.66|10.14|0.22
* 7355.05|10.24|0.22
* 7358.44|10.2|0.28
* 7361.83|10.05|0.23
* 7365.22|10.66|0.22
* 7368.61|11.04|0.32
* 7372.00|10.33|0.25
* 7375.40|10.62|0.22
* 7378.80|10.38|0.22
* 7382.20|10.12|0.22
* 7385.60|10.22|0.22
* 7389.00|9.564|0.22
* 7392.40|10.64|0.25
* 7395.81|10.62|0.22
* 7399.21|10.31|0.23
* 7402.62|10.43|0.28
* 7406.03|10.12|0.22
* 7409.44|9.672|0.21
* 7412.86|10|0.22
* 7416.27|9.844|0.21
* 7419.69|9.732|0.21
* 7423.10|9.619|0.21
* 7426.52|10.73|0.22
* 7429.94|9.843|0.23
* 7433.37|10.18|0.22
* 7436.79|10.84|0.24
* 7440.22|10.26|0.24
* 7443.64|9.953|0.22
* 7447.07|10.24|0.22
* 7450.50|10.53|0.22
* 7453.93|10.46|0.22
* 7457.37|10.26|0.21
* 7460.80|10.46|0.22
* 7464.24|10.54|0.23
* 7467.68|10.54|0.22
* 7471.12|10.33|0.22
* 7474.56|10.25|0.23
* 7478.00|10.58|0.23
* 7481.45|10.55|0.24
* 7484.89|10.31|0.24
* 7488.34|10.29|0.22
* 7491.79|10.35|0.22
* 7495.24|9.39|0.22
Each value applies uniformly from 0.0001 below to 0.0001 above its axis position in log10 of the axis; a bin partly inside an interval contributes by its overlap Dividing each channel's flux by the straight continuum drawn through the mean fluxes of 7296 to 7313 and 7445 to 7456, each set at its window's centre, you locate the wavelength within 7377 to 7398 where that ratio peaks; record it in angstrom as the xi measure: 7392.40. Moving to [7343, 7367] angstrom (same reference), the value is 7348.28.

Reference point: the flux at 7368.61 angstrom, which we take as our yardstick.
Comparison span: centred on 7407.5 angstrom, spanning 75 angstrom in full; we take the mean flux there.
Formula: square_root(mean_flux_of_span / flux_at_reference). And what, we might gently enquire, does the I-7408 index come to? 0.96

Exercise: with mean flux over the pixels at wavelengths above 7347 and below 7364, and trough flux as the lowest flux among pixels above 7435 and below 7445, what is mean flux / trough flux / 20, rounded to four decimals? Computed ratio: 0.0516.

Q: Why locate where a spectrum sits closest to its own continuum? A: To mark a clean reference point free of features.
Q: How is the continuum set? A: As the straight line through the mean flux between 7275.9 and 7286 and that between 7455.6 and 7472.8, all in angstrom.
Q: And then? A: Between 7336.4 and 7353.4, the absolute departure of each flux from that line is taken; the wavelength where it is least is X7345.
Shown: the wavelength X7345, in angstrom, 7351.66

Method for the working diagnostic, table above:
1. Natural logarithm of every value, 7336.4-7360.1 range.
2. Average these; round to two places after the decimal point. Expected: 2.35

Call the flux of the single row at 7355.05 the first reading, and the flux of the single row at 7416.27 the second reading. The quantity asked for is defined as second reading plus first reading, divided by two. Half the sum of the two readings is 10.0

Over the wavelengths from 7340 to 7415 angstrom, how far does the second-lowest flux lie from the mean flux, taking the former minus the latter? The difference -0.64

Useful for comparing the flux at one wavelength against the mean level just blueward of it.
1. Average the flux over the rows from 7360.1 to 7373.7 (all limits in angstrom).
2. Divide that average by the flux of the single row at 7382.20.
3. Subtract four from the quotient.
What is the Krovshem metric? -2.960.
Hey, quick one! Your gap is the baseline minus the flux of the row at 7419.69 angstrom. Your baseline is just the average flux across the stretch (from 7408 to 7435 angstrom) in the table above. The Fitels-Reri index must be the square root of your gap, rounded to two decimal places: 0.47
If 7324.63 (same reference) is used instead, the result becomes 0.51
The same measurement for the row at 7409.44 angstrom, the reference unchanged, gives 0.53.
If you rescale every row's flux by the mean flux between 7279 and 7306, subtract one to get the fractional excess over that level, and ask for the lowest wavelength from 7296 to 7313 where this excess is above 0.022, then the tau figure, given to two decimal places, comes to 7297.69 angstrom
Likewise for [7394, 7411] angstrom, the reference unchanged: 7395.81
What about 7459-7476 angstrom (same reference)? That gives 7464.24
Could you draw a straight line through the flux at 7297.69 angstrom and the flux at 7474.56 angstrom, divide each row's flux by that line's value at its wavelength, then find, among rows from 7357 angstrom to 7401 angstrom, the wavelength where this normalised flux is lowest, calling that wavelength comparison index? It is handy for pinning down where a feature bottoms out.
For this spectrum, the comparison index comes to 7389.00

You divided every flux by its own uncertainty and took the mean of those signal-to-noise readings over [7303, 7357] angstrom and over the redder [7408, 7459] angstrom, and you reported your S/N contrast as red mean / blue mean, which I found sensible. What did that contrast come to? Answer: 1.11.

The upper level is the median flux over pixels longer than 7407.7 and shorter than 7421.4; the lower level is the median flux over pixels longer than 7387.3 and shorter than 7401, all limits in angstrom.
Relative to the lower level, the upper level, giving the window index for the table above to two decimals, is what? 0.94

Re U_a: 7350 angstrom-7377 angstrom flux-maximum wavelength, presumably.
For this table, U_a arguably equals 7368.61 angstrom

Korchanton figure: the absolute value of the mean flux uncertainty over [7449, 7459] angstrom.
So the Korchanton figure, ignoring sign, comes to 0.217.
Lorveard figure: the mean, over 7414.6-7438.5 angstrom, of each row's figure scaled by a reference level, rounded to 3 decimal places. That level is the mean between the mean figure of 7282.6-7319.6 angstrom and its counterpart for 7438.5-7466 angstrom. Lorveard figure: 0.986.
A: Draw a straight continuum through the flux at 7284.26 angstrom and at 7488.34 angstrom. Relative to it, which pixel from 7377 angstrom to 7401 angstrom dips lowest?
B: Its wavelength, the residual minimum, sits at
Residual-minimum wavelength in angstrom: 7389.00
